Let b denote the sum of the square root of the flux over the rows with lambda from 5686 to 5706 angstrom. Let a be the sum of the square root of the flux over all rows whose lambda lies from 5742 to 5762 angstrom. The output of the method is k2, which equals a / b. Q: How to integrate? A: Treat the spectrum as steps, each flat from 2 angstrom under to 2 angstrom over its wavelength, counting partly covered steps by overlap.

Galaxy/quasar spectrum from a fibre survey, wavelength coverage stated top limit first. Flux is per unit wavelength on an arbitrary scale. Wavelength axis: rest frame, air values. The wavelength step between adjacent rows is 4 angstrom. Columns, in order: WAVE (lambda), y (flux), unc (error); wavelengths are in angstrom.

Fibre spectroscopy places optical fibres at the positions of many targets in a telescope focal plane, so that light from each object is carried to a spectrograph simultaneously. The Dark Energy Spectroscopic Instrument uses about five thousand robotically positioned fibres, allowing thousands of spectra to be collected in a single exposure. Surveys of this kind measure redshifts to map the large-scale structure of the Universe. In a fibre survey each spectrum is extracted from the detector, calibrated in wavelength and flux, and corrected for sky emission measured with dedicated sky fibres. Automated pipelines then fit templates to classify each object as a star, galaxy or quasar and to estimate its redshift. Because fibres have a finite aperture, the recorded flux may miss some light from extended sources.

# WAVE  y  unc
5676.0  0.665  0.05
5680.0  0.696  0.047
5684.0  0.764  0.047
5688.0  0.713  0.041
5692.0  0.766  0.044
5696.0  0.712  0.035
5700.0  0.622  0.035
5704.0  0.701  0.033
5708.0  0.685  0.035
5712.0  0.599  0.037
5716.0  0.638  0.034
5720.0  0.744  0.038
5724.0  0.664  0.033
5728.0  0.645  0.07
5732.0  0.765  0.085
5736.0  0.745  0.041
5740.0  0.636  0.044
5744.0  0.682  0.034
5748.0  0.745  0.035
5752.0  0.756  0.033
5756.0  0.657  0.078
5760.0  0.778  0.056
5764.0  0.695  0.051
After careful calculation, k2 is 1.01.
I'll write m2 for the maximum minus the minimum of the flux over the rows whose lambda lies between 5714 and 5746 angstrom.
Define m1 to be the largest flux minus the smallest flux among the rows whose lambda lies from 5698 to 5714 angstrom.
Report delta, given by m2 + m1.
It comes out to 0.23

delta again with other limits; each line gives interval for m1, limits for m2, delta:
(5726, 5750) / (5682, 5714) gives 0.30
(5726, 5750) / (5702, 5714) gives 0.23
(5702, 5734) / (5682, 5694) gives 0.22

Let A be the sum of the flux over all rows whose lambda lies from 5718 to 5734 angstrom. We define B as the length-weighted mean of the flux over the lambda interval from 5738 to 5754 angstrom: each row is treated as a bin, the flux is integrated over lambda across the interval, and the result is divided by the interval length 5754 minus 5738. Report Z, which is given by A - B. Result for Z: 2.11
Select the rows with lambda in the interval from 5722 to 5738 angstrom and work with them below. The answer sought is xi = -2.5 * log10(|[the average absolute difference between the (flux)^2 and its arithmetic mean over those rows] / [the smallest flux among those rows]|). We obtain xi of 2.40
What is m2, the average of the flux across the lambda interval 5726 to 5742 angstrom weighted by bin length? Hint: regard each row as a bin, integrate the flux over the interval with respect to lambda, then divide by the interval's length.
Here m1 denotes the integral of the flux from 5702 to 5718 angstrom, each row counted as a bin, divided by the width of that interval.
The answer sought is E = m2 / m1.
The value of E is 1.06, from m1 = 0.656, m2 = 0.698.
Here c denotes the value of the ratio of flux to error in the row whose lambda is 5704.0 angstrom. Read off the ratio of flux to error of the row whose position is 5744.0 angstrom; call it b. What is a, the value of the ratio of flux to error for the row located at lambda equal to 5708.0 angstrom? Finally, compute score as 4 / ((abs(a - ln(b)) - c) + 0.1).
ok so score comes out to -0.9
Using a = 20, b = 20.1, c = 21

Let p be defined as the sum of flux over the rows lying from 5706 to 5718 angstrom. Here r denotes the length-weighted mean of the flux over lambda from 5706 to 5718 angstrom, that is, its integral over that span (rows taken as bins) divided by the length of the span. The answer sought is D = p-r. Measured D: 1.28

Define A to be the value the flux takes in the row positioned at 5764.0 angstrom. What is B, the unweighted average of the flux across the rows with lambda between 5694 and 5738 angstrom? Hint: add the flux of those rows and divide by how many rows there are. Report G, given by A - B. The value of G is 0.01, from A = 0.695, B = 0.6836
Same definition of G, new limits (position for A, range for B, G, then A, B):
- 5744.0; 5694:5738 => 0.00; 0.682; 0.6836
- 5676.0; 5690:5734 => -0.02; 0.665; 0.6855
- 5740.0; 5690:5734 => -0.05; 0.636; 0.6855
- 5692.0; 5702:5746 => 0.08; 0.766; 0.6822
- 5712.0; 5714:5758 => -0.10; 0.599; 0.6979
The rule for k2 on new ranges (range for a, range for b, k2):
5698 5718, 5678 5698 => 0.94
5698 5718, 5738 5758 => 0.97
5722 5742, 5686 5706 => 0.99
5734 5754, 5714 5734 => 1.02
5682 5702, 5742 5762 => 0.99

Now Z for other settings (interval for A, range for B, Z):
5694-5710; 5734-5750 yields 2.02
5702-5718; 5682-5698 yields 1.88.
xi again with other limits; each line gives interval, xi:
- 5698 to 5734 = 2.49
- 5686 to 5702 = 2.63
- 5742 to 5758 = 2.65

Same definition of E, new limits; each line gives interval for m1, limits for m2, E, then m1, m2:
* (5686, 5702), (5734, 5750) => 1.00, 0.703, 0.702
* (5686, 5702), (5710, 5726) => 0.94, 0.703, 0.661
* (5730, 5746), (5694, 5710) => 0.96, 0.707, 0.680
